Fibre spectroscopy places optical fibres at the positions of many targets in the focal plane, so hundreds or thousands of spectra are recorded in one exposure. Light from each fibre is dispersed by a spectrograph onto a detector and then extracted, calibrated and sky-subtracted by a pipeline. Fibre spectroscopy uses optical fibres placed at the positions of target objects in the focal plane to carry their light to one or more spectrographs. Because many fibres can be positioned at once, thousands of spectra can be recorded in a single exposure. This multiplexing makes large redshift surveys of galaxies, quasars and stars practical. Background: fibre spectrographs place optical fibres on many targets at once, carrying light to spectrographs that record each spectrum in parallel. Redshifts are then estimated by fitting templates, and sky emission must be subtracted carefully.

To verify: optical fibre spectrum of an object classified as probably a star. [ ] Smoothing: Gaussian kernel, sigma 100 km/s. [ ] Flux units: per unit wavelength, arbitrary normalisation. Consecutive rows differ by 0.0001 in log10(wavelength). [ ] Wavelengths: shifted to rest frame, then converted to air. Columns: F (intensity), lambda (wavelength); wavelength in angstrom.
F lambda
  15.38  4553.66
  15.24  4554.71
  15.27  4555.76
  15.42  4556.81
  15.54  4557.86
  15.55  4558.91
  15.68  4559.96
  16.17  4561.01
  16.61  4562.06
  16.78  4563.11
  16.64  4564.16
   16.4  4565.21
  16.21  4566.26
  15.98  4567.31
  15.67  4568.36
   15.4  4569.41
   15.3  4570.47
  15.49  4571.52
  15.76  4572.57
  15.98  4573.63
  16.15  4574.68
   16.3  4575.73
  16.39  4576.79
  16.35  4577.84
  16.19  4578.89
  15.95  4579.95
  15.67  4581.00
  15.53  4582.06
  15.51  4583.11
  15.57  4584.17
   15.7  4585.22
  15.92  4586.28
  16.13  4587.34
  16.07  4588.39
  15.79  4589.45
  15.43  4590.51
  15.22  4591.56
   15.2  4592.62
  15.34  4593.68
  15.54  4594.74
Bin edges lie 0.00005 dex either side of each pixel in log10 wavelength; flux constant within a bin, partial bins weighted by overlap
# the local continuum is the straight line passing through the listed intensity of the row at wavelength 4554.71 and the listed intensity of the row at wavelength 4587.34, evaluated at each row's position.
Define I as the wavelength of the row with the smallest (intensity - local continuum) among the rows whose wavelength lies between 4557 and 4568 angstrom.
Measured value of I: 4558.91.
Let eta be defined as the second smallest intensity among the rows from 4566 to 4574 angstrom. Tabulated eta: 15.4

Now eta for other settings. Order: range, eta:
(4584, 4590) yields 15.7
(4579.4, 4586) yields 15.53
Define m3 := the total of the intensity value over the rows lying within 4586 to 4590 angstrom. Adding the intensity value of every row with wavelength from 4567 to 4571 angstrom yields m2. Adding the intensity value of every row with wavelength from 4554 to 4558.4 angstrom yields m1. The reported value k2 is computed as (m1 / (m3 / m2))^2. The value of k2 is 3596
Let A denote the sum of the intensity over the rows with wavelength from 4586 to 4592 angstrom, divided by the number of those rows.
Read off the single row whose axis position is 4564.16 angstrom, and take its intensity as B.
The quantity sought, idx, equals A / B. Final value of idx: 0.95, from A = 15.8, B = 16.64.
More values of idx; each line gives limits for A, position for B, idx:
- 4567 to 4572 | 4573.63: 0.97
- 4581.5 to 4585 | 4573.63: 0.97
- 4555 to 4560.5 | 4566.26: 0.96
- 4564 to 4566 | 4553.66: 1.07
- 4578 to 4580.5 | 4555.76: 1.05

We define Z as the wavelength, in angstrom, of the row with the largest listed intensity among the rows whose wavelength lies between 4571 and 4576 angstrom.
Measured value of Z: 4575.73 angstrom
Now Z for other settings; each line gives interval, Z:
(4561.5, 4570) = 4563.11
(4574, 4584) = 4576.79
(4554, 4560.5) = 4559.96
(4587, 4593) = 4587.34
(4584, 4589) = 4587.34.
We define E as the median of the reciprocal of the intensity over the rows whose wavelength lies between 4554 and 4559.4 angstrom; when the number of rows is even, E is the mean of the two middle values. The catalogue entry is 0.0649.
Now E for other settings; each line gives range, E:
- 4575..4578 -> 0.0612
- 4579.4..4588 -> 0.0638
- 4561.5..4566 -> 0.0602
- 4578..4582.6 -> 0.0633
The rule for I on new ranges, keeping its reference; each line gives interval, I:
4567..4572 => 4570.47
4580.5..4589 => 4583.11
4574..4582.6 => 4582.06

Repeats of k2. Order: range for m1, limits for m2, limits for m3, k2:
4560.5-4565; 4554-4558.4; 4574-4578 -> 3897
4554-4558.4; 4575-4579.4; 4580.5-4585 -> 4145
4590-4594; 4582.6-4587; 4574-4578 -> 3464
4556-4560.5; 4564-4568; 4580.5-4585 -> 4243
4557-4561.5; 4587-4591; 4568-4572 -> 4164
